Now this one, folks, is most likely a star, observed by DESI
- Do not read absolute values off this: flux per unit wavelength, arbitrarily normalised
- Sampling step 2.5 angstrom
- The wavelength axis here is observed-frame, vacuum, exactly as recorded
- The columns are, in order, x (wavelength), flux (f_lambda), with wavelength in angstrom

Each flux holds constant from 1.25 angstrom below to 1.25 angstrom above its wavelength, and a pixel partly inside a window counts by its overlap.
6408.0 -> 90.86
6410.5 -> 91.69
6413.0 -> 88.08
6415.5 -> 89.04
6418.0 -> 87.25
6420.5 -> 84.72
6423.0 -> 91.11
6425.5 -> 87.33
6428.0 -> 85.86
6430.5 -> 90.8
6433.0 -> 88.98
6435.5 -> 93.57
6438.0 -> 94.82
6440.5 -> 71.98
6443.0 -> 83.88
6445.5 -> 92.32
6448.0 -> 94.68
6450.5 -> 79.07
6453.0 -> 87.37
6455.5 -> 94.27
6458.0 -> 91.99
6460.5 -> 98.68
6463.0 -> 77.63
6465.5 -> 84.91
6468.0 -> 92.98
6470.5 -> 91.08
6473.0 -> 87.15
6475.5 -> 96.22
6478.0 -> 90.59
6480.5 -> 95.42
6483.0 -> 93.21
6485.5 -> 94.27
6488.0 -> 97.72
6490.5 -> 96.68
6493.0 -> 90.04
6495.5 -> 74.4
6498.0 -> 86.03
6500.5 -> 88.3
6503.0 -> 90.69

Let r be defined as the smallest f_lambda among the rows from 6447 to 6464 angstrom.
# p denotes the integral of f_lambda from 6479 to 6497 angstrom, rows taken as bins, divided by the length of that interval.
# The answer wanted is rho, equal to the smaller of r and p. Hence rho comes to 77.6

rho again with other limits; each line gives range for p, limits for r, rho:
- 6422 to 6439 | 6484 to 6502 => 74.4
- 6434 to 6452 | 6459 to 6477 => 77.6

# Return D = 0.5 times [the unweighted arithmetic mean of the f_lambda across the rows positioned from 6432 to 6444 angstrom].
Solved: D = 43.3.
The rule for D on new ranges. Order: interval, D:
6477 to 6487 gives 46.7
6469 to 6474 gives 44.6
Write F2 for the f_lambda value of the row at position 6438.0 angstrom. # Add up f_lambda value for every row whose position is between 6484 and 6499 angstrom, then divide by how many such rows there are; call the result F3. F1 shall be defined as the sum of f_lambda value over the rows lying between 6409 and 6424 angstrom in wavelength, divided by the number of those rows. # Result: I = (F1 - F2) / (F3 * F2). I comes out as -0.0007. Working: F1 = 88.6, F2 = 94.82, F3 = 89.9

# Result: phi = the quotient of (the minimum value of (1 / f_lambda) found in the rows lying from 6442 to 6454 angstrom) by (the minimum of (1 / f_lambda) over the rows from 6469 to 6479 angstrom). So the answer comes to 1.02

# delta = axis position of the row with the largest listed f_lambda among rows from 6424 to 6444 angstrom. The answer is 6438.0 angstrom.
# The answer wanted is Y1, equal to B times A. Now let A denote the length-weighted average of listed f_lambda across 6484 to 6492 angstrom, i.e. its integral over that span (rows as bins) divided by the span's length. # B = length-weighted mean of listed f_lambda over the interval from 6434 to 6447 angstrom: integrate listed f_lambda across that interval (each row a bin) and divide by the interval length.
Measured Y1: 8393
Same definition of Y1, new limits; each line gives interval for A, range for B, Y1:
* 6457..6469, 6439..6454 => 7574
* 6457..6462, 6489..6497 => 8264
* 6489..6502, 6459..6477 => 7849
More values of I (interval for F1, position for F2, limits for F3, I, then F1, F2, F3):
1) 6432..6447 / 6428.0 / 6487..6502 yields 0.0002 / 87.6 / 85.86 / 88.9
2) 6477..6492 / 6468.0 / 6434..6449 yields 0.0002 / 94.6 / 92.98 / 88.5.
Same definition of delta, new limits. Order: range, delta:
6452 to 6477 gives 6460.5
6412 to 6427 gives 6423.0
